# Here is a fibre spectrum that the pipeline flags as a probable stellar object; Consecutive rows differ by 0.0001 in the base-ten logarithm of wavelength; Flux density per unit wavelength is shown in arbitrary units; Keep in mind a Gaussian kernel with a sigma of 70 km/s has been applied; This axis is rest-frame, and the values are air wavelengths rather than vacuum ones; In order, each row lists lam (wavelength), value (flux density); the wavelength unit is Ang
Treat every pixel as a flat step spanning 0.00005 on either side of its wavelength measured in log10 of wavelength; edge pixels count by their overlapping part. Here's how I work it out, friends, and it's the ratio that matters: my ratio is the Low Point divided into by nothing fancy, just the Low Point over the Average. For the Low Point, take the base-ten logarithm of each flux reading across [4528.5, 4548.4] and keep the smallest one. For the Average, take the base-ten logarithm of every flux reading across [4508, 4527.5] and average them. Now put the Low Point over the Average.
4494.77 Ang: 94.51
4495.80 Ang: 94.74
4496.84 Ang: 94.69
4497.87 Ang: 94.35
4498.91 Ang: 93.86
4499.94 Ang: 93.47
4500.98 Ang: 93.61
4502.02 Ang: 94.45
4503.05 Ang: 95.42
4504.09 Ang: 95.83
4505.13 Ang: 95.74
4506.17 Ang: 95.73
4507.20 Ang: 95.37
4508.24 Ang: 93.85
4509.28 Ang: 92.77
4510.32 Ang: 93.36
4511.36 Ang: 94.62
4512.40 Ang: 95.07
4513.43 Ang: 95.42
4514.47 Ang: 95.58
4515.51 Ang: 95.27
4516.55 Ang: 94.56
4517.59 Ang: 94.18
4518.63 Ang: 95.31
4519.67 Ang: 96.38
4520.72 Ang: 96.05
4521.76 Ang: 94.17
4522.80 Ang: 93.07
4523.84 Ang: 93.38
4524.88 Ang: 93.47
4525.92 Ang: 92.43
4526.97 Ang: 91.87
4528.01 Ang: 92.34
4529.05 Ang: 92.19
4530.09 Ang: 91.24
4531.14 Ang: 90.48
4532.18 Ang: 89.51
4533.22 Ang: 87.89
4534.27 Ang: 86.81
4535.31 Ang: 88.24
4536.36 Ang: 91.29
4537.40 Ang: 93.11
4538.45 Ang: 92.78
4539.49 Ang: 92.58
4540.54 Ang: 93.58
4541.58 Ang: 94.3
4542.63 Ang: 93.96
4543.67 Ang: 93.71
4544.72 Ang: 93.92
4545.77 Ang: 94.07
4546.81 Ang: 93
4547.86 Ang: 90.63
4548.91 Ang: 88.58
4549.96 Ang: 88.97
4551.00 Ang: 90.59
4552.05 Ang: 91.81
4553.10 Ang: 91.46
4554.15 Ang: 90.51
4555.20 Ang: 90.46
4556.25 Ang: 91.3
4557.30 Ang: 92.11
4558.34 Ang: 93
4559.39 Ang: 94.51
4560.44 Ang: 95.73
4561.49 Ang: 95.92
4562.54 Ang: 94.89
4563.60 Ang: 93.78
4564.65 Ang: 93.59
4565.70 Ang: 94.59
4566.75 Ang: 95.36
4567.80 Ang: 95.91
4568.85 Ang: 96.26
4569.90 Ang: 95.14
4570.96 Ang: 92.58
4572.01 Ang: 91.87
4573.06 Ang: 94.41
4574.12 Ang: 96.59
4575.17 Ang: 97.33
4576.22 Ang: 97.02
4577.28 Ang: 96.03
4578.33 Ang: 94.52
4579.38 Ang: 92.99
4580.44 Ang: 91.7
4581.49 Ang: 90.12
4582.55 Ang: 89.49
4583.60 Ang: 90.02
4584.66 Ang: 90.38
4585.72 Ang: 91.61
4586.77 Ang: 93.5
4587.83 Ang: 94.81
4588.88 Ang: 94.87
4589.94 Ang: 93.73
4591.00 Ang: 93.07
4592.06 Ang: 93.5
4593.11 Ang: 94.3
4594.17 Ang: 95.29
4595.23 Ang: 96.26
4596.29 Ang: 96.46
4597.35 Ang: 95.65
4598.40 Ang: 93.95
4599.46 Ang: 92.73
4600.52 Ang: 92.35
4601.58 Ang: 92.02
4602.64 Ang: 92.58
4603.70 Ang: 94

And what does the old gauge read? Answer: 0.982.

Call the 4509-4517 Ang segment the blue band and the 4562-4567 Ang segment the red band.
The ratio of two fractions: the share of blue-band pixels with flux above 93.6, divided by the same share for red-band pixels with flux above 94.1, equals 1.25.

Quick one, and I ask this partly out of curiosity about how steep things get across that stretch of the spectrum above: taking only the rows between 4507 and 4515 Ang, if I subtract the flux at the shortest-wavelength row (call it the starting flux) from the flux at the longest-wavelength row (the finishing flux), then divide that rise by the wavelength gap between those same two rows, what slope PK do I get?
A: 0.0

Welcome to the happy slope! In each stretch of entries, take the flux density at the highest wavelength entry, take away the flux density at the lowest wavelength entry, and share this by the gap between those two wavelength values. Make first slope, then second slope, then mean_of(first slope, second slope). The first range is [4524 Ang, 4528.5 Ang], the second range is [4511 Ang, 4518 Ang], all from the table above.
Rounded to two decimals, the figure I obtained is -0.22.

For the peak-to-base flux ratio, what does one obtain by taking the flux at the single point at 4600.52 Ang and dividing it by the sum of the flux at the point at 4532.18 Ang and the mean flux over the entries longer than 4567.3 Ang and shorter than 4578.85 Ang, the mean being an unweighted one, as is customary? 0.500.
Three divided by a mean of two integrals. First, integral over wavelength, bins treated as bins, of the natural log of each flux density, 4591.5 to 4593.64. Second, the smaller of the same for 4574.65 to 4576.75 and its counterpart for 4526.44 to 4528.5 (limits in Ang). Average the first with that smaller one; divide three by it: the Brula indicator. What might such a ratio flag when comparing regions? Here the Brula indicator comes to 0.315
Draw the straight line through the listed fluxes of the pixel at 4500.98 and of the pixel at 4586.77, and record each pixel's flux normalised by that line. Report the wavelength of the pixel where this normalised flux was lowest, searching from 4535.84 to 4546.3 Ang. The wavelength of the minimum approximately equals 4536.36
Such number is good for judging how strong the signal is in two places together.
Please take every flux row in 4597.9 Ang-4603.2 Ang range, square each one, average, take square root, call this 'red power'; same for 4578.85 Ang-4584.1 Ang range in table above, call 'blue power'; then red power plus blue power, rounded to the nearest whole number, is 184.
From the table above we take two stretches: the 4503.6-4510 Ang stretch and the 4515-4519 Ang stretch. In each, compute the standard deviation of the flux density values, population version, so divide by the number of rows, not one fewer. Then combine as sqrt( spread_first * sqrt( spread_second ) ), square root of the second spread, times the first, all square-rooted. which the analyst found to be 0.90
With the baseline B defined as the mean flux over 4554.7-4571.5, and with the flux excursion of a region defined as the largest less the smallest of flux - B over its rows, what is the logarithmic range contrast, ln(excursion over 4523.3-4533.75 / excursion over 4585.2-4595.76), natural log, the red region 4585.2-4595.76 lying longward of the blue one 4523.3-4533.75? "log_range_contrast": 0.2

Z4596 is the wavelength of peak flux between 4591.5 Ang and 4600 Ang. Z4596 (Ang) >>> 4596.29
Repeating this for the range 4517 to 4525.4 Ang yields 4519.67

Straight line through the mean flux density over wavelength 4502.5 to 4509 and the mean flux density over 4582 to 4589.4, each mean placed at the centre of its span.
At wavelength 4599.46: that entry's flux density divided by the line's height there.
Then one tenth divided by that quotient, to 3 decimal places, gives 0.099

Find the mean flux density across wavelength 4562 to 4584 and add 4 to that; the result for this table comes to 98.0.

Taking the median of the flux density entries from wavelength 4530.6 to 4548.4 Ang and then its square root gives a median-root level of 9.63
